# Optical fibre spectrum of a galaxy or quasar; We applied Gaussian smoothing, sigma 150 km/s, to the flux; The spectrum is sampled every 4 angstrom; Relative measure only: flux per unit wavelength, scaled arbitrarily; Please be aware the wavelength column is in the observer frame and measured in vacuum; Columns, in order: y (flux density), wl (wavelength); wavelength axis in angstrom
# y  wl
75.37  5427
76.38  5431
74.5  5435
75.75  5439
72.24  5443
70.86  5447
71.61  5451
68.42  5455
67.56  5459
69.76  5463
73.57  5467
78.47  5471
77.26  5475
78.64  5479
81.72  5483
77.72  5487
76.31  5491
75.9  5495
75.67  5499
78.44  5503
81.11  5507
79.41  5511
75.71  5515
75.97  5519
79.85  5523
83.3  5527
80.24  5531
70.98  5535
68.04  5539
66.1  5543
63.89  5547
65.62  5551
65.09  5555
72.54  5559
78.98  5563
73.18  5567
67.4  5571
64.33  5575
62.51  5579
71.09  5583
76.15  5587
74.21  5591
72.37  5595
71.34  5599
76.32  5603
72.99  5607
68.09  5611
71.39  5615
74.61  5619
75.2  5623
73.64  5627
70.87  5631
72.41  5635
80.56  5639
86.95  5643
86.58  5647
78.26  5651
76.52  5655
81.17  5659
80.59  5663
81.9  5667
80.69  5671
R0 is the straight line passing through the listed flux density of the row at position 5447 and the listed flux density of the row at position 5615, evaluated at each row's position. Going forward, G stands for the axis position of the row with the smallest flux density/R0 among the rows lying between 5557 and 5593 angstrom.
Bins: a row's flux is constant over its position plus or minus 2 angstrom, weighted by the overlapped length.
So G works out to 5579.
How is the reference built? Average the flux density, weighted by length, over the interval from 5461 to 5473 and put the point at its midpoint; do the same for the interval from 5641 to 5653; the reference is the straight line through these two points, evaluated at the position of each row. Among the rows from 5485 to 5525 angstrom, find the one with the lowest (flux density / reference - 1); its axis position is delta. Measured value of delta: 5515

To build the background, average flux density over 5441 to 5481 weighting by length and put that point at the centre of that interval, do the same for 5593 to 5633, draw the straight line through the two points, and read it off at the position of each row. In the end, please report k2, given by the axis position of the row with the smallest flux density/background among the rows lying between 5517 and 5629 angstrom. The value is 5579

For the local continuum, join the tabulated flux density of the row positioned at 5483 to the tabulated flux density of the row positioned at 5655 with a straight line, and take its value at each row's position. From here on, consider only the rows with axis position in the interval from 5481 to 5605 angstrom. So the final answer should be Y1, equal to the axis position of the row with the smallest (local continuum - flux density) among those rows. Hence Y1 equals 5527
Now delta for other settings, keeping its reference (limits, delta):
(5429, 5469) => 5459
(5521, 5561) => 5547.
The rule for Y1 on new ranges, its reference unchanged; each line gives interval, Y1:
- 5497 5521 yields 5507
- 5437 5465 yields 5439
